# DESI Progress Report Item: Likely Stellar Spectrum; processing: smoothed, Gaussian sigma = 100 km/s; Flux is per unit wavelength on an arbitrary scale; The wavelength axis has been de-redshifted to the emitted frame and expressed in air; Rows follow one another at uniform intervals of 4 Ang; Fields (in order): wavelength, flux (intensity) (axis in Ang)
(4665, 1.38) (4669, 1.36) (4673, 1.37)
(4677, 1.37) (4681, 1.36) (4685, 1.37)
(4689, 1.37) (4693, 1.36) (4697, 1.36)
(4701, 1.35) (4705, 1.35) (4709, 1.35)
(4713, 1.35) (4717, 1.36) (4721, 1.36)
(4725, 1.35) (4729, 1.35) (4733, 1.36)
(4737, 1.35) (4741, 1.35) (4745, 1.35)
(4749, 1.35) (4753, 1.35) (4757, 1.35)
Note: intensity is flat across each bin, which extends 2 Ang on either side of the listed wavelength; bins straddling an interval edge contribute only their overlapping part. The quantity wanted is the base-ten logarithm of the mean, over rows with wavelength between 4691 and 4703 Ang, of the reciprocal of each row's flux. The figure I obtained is -0.1325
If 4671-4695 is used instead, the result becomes -0.1357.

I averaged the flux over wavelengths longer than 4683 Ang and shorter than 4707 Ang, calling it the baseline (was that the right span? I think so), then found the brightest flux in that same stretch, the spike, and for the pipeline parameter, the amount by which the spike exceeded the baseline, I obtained 0.010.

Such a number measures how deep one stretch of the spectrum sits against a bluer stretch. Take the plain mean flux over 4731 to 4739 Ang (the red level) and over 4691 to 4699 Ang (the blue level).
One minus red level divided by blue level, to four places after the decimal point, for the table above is 0.0037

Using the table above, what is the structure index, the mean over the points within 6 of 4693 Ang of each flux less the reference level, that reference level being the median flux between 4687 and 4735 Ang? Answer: 0.008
